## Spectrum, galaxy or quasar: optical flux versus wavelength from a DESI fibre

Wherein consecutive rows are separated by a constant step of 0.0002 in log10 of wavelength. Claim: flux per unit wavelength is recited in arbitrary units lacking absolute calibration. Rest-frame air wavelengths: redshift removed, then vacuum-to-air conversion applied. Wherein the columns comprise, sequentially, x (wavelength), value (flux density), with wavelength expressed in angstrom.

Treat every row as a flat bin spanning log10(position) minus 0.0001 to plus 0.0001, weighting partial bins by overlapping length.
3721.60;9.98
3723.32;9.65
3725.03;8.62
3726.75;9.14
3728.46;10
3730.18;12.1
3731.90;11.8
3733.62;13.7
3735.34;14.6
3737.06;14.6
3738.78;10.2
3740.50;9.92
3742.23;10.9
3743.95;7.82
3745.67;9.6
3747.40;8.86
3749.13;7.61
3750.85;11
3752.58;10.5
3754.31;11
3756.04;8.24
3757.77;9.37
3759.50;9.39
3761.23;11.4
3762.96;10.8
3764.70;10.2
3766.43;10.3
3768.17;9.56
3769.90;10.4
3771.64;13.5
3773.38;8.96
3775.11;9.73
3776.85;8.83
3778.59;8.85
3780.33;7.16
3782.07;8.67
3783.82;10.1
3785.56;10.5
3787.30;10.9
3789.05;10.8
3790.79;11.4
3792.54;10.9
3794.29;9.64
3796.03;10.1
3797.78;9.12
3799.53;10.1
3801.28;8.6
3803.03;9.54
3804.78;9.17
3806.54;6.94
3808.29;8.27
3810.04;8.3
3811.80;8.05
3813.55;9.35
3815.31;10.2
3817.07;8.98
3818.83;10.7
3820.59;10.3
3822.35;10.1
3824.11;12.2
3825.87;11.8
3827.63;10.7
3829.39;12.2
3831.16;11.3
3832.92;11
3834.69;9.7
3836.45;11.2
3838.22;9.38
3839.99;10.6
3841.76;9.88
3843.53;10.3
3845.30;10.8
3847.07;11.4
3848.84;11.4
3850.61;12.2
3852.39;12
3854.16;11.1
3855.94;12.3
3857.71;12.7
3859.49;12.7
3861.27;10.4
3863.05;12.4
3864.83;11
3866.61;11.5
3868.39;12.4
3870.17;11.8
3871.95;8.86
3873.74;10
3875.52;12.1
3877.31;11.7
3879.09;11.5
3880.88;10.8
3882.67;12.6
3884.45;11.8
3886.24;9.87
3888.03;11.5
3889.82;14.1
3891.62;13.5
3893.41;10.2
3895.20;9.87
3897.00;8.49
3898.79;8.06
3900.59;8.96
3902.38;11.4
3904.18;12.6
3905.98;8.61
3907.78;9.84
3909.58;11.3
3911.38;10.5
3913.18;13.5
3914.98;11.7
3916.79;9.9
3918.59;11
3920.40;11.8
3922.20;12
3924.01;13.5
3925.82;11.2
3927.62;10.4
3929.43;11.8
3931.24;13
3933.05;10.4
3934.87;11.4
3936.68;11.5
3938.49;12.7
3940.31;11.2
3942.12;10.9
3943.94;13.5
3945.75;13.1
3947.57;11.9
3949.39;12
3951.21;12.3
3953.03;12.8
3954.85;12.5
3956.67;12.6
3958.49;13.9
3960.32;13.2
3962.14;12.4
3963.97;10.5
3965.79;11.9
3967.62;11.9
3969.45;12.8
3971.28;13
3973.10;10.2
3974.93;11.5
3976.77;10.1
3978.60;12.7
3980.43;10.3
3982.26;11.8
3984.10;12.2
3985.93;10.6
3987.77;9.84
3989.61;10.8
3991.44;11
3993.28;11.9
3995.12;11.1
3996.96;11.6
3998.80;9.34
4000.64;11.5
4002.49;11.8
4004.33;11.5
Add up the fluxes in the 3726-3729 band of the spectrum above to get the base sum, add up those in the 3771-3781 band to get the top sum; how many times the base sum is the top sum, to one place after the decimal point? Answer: 3.0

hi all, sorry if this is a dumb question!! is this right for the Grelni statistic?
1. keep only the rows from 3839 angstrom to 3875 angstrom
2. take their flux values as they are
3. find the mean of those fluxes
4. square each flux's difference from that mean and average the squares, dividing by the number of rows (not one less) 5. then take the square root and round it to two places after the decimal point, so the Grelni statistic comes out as 1.03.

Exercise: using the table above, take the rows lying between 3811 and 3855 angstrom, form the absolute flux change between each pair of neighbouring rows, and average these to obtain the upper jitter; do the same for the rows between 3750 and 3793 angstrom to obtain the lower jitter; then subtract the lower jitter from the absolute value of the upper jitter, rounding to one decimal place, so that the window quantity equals -0.2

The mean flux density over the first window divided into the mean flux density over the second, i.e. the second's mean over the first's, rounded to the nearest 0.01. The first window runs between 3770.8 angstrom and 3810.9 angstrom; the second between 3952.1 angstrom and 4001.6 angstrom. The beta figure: 1.22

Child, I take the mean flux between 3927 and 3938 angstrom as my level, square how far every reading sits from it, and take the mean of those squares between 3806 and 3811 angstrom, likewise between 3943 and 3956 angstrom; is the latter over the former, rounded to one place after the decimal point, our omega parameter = 0.1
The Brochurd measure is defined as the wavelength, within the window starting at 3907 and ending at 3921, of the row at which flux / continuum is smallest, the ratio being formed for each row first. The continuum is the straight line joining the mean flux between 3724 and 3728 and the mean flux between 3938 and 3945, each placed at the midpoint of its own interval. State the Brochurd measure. 3916.79 angstrom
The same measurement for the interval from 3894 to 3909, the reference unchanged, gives 3898.79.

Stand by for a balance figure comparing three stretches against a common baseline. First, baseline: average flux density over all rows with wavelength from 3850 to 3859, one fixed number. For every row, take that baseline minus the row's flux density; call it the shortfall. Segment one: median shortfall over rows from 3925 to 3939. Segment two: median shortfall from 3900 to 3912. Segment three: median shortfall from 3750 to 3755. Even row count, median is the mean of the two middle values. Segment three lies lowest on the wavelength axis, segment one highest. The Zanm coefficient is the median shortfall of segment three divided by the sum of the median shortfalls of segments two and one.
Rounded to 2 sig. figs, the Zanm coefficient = 0.49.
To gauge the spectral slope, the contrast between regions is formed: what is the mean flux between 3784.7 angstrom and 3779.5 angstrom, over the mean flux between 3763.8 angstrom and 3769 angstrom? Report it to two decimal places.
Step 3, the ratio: 0.86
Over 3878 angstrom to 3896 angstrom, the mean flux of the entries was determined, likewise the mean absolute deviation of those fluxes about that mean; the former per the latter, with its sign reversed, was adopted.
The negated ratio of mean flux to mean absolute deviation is -10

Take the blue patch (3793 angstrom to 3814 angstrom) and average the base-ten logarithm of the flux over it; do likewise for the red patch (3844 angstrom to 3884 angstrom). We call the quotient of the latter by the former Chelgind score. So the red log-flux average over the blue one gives 1.12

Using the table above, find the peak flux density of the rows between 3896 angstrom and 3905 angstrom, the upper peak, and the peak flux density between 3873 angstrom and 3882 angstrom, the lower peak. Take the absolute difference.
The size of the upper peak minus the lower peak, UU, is 0.50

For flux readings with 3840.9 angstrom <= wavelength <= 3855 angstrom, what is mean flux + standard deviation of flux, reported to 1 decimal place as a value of 11.9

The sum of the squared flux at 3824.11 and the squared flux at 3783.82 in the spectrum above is 251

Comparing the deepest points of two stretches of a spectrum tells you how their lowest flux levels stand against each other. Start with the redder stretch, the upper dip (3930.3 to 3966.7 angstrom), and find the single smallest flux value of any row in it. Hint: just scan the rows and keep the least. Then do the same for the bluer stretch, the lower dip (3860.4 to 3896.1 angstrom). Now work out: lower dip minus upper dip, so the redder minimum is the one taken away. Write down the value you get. -1.5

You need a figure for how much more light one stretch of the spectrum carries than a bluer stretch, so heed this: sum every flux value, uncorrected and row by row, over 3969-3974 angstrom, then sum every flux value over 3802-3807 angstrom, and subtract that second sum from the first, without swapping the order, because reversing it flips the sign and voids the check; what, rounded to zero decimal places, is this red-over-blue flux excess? 10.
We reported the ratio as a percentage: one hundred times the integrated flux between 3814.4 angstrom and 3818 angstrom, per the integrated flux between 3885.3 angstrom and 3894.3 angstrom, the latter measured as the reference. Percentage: 32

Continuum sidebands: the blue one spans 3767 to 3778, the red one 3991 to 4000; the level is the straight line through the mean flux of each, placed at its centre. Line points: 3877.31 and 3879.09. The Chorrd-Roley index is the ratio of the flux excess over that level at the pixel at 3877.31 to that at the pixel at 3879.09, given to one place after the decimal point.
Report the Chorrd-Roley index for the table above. 1.2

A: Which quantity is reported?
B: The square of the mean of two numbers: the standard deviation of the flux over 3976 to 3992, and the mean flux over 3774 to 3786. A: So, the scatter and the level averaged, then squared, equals 25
